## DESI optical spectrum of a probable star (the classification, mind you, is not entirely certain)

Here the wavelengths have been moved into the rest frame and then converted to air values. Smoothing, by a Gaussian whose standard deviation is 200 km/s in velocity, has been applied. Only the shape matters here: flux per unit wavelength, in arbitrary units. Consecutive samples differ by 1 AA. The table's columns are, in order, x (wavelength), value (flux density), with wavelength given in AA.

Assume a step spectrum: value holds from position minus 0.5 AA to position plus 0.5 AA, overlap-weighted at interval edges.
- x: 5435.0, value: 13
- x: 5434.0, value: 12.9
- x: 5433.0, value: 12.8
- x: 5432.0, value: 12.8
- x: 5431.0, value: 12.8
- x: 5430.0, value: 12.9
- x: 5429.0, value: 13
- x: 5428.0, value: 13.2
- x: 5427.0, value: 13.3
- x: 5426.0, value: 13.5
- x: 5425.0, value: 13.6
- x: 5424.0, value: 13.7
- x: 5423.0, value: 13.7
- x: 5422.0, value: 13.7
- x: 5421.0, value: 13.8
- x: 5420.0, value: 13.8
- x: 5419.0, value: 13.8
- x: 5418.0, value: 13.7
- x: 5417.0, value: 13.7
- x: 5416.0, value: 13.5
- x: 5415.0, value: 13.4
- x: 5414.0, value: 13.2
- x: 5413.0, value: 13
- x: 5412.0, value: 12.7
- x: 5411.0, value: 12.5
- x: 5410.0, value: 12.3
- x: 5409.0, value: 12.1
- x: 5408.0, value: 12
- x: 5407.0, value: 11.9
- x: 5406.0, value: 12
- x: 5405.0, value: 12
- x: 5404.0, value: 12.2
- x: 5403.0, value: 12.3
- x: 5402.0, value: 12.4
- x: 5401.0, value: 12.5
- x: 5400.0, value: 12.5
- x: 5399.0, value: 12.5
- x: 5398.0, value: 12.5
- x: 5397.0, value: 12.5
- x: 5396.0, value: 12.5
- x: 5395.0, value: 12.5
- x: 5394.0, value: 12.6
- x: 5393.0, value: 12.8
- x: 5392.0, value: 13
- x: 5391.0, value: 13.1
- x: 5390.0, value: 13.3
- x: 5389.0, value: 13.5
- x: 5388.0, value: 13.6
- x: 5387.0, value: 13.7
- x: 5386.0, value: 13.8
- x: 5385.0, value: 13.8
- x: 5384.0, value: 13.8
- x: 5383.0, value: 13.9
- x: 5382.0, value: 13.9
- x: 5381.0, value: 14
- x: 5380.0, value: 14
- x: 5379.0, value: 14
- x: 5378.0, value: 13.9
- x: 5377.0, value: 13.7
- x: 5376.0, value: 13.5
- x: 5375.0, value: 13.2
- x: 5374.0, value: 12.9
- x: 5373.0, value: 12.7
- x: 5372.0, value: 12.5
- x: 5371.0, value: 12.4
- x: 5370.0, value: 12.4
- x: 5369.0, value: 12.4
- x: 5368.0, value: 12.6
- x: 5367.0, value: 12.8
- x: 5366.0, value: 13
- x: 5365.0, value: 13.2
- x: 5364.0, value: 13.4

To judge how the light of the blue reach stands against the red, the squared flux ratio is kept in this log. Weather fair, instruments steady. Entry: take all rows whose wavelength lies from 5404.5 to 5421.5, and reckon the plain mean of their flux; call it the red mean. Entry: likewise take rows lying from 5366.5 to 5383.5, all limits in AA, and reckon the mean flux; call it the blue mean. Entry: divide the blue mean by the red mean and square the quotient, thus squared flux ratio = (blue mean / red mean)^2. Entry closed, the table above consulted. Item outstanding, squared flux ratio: 1.05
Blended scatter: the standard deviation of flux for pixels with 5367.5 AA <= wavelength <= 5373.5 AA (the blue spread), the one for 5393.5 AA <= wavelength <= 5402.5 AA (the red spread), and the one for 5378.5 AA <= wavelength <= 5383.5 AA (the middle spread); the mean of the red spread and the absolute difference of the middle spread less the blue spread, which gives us 0.06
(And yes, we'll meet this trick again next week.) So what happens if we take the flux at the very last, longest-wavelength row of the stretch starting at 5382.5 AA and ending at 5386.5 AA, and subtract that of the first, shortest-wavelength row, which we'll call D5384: -0.1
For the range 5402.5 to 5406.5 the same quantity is -0.3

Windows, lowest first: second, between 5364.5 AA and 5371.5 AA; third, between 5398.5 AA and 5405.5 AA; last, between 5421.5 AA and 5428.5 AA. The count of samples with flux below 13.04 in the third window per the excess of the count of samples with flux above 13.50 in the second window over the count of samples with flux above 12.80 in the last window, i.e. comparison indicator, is -1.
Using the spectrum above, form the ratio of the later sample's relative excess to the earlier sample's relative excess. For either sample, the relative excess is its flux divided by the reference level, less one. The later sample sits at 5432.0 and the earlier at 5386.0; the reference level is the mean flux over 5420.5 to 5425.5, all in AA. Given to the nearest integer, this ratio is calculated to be -9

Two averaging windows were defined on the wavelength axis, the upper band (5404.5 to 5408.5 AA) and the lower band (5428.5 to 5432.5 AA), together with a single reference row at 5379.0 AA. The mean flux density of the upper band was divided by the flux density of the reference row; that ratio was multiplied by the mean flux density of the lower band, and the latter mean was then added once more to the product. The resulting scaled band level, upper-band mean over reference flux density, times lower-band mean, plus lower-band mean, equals 23.9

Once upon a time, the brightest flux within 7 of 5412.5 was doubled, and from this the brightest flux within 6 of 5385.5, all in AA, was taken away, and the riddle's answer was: 13.6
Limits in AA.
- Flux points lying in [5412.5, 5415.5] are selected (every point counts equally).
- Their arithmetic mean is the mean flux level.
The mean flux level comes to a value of 13.2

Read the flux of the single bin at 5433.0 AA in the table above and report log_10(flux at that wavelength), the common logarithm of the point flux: 1.11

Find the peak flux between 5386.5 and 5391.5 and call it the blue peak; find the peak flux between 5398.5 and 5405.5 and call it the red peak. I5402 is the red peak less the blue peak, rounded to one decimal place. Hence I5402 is -1.2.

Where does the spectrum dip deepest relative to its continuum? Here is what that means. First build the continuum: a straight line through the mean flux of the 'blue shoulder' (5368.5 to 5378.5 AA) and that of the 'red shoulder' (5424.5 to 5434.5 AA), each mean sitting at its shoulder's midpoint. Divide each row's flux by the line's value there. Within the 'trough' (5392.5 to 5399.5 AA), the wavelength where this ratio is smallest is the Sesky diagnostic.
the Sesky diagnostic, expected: 5399.0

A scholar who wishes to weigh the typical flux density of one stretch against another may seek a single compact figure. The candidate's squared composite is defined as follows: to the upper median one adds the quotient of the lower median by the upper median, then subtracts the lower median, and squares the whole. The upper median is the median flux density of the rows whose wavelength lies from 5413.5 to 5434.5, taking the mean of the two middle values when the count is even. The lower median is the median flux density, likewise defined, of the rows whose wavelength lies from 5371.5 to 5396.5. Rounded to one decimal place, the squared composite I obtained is 1.0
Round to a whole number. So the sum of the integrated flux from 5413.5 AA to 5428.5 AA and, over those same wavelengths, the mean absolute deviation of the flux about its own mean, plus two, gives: 206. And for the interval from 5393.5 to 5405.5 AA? 151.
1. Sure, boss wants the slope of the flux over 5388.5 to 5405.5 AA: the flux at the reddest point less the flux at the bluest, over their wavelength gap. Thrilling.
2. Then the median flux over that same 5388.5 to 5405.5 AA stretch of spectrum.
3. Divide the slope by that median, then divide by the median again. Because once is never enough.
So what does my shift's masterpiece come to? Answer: -0.0006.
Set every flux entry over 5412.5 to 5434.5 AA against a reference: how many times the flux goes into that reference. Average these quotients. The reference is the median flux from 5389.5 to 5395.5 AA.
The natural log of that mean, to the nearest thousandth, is -0.034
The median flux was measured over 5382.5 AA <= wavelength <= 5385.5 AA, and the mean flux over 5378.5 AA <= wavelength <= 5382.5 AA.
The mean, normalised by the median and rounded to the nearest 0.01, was 1.01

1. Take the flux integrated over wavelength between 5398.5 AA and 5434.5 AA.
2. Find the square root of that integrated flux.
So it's 22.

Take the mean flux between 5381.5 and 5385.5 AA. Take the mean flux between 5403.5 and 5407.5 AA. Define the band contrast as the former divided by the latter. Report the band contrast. 1.15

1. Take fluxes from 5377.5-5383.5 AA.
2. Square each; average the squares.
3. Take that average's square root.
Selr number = 14.0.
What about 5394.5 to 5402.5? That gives 12.5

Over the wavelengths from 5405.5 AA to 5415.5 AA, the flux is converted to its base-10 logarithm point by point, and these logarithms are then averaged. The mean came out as 1.10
